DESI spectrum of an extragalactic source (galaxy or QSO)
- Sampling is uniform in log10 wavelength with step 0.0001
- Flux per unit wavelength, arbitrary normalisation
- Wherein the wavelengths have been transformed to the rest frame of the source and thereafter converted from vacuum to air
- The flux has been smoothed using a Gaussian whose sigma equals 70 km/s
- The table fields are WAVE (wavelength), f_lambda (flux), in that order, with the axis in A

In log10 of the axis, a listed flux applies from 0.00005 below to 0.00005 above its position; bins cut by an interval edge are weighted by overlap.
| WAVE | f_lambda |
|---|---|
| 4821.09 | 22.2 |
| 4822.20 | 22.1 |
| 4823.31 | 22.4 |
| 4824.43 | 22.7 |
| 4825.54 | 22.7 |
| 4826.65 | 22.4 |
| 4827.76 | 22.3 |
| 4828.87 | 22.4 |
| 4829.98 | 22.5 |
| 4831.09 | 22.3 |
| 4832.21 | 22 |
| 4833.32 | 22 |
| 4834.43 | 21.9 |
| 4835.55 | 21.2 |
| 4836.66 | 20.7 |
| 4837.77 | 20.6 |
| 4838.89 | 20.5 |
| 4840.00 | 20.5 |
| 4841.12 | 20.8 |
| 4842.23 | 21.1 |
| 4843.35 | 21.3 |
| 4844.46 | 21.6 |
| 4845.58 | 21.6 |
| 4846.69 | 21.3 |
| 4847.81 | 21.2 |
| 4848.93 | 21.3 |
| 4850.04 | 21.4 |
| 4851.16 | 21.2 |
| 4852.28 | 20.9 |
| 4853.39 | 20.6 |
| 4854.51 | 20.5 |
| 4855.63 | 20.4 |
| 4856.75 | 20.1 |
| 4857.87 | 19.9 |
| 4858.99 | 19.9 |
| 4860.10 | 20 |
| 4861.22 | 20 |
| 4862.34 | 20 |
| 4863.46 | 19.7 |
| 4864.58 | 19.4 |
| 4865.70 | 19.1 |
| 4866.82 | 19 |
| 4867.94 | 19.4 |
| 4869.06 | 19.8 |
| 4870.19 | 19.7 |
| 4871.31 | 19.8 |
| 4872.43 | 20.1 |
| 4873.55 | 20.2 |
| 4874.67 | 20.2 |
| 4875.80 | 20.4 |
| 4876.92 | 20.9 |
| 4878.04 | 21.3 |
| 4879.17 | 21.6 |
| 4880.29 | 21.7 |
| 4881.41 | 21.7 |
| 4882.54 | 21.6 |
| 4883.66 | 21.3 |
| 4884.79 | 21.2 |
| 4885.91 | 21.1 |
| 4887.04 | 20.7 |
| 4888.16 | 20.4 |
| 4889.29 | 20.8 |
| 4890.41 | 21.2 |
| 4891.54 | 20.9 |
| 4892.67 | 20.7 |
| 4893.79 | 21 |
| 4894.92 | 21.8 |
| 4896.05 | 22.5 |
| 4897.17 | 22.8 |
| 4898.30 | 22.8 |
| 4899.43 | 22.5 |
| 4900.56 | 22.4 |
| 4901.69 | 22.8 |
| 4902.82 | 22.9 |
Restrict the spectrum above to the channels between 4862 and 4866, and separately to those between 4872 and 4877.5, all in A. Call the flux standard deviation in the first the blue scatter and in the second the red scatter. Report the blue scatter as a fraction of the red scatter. 1.2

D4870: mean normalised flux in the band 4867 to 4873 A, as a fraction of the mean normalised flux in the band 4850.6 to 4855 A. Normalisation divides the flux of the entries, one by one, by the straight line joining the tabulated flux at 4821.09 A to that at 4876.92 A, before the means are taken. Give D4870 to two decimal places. 0.97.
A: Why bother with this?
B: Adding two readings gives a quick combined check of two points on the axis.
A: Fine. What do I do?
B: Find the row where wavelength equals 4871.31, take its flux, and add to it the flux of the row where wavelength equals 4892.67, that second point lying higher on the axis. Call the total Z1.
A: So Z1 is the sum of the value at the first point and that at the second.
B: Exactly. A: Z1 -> 40.5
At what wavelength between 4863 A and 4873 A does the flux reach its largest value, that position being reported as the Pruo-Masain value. 4872.43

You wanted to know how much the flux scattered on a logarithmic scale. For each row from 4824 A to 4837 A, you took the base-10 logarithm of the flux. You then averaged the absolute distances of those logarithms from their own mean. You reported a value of 0.0088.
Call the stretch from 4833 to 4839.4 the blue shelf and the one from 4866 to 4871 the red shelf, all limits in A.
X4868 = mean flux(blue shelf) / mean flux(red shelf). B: 1.09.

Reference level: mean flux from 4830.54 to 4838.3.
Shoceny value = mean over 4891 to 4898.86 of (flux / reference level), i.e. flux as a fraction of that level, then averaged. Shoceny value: 1.01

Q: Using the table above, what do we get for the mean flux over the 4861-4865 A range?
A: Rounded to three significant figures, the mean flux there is 19.8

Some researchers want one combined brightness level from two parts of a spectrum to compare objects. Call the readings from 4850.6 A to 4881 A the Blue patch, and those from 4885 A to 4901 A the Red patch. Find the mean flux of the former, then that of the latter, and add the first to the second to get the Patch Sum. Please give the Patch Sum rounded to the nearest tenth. 41.8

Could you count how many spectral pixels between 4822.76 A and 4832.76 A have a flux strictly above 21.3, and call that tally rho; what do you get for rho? 9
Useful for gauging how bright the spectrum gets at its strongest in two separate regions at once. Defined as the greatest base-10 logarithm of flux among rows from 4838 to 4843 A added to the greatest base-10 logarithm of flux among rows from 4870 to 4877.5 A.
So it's 2.64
